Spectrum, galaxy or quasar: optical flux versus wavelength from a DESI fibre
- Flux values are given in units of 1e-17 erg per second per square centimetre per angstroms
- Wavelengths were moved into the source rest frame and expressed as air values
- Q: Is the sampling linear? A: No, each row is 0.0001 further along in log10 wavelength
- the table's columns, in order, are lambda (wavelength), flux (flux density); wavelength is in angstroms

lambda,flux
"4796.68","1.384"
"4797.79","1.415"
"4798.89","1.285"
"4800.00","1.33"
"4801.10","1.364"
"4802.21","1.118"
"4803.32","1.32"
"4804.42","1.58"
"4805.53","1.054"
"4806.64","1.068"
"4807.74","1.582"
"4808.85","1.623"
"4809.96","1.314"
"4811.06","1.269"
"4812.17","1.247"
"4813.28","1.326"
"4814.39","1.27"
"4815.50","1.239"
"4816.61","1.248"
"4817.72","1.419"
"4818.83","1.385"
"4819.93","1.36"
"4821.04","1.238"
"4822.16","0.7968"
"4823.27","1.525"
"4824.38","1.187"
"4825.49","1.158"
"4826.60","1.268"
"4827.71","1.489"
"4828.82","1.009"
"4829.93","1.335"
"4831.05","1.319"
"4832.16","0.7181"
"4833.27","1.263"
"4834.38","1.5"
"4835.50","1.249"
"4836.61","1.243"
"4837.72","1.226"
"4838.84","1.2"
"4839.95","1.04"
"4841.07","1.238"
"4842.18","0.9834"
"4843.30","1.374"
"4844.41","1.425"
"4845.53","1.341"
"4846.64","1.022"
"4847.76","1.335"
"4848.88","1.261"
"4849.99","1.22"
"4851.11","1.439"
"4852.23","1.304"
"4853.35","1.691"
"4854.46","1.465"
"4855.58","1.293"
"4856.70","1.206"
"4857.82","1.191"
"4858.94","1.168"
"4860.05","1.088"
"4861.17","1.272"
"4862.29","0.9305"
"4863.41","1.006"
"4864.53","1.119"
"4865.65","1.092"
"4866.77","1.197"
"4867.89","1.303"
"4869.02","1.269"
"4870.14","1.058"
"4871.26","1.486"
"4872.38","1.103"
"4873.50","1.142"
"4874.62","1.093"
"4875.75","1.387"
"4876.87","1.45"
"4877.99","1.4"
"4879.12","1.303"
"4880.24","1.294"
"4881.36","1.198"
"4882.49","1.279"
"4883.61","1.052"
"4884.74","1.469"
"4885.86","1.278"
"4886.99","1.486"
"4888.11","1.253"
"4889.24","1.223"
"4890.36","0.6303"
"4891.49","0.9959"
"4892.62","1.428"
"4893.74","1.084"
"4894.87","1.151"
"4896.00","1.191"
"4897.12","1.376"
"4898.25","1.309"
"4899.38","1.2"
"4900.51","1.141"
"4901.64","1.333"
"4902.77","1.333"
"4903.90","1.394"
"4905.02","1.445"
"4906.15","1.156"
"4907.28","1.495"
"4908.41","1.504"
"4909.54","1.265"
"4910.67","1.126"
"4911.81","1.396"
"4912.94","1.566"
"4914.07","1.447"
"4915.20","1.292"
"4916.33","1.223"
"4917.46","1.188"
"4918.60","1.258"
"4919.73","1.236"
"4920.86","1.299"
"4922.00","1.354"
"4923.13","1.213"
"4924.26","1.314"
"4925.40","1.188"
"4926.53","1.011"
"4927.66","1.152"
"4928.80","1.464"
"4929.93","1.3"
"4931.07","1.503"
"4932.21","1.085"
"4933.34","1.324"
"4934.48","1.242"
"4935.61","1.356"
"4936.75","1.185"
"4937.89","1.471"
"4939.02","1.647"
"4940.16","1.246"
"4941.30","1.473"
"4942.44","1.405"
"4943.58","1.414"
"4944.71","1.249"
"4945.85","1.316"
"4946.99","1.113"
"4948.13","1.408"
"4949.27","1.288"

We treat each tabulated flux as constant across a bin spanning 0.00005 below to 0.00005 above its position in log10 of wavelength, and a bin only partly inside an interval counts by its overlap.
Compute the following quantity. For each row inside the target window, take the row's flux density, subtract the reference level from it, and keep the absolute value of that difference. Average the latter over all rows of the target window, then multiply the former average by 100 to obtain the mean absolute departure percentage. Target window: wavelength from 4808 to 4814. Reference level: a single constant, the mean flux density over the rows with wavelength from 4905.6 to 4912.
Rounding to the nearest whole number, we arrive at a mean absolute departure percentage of 9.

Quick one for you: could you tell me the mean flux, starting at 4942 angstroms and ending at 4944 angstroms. 1.41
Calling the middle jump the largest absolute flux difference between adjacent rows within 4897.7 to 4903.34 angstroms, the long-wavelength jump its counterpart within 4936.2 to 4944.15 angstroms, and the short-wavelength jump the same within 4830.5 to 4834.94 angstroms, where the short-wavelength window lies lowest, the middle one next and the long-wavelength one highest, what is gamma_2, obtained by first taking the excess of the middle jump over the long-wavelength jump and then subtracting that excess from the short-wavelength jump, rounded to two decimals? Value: 0.81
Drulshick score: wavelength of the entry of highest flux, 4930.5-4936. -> 4931.07 angstroms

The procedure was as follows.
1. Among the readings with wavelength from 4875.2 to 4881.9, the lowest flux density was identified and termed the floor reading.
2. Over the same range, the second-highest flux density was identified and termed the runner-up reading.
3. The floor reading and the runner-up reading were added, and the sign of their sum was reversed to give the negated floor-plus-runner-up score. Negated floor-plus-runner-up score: -2.6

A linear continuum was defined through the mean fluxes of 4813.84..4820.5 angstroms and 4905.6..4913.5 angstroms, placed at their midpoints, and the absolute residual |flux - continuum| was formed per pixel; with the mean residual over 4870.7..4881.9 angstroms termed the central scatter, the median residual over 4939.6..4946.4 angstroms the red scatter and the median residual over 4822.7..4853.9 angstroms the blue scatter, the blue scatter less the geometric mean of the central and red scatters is 0.003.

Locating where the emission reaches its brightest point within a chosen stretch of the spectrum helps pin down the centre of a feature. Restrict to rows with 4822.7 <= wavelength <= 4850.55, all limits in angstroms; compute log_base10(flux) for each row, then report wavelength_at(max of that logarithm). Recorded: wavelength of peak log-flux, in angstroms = 4823.27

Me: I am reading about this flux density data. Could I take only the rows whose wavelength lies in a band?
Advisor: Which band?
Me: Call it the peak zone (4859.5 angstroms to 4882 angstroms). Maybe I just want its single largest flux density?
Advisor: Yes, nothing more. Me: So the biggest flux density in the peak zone 1.486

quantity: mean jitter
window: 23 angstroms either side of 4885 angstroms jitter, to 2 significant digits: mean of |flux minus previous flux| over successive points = 0.17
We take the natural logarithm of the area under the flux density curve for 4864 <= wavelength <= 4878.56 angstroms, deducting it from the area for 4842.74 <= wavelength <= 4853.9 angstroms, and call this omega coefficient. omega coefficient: 12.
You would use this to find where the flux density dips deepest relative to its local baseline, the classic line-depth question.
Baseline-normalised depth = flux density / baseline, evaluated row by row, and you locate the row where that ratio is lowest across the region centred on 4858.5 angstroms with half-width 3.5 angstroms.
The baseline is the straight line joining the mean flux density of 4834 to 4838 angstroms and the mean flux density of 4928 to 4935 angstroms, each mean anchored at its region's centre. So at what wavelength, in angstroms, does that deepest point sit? 4860.05 angstroms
